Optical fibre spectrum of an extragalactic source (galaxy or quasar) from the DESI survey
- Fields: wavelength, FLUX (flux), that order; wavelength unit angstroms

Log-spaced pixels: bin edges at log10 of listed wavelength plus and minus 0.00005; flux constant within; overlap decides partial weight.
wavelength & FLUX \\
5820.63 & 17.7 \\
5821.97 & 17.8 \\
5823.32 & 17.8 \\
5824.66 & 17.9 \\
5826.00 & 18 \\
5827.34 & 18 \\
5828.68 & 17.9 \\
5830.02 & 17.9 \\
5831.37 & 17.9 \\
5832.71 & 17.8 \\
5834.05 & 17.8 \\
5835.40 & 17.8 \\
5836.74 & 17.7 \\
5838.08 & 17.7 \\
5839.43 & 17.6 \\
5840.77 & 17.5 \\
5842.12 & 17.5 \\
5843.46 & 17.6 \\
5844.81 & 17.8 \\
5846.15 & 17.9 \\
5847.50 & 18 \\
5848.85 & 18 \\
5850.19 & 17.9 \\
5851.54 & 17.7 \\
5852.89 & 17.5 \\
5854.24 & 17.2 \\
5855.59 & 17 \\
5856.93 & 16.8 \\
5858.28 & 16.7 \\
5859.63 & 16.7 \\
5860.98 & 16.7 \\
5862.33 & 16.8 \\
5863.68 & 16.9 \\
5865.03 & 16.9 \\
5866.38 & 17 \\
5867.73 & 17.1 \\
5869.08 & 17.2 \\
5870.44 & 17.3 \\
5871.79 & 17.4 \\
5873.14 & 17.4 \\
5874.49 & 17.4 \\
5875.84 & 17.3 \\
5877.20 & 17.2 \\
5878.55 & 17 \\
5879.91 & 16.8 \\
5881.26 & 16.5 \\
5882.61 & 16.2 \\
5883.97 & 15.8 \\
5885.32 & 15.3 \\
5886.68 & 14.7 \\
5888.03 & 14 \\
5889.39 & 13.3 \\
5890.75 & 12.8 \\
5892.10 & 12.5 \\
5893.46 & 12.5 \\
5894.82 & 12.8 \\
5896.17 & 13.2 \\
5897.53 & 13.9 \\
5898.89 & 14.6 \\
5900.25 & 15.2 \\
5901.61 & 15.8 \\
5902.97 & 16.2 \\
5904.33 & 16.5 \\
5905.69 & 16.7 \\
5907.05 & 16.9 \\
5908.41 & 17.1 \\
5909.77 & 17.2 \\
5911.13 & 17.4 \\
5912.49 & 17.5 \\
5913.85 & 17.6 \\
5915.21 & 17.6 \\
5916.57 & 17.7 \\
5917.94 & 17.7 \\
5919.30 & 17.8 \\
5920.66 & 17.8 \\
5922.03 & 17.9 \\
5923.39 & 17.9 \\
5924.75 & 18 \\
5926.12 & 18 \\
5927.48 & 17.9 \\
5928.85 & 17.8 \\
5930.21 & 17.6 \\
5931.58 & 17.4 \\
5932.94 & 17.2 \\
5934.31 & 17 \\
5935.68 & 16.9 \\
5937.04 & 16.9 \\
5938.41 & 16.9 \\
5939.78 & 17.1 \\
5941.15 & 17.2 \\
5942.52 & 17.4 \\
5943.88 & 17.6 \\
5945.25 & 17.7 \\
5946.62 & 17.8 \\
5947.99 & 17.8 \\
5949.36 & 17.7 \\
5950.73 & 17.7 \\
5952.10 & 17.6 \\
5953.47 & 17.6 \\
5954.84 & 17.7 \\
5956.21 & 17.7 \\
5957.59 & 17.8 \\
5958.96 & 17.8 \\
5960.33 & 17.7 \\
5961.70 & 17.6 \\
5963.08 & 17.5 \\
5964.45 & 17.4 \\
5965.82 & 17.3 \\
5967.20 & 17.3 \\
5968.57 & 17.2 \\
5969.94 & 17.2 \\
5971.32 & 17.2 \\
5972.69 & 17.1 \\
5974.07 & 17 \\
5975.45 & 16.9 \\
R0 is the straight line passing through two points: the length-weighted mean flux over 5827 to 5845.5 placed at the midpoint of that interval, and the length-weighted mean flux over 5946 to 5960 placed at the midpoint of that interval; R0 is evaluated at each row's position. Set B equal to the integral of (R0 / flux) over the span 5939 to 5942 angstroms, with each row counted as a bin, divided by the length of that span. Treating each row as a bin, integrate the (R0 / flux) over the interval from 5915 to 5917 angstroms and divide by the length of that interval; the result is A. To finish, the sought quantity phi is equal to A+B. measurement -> 2.04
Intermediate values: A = 1.01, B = 1.03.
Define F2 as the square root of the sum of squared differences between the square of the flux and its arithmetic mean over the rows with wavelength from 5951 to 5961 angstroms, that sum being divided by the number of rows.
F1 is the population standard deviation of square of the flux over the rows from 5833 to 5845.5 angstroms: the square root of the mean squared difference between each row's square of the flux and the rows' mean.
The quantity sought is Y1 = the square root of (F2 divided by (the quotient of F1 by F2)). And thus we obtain 1.3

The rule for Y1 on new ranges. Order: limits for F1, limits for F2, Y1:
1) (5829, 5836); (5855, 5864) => 2.7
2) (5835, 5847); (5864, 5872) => 2.7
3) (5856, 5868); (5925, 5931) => 2.5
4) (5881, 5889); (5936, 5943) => 1.3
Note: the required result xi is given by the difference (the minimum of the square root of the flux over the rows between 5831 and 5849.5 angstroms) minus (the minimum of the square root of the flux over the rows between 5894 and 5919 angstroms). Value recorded 0.6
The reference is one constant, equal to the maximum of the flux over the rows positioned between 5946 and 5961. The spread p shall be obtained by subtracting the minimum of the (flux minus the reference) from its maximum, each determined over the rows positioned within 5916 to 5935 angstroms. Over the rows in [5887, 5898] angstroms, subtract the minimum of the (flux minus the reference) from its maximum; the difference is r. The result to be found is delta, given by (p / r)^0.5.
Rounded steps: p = 1.0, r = 1.5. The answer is 0.8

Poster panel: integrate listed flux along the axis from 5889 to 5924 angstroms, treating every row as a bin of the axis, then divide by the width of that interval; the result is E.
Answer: 15.9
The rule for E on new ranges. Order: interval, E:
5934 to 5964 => 17.5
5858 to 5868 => 16.8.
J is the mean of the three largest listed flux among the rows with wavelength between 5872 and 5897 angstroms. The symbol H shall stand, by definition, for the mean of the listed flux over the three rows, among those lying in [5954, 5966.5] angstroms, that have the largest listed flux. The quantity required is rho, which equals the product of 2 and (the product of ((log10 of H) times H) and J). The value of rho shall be 771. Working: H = 17.8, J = 17.4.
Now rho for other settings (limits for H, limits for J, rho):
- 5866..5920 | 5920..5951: 796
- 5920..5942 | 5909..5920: 799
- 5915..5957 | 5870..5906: 784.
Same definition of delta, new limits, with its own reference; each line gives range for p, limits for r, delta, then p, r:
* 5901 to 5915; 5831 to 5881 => 1.2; 1.8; 1.3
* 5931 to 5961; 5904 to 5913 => 0.9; 0.9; 1.0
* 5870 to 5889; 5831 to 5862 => 1.6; 3.4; 1.3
